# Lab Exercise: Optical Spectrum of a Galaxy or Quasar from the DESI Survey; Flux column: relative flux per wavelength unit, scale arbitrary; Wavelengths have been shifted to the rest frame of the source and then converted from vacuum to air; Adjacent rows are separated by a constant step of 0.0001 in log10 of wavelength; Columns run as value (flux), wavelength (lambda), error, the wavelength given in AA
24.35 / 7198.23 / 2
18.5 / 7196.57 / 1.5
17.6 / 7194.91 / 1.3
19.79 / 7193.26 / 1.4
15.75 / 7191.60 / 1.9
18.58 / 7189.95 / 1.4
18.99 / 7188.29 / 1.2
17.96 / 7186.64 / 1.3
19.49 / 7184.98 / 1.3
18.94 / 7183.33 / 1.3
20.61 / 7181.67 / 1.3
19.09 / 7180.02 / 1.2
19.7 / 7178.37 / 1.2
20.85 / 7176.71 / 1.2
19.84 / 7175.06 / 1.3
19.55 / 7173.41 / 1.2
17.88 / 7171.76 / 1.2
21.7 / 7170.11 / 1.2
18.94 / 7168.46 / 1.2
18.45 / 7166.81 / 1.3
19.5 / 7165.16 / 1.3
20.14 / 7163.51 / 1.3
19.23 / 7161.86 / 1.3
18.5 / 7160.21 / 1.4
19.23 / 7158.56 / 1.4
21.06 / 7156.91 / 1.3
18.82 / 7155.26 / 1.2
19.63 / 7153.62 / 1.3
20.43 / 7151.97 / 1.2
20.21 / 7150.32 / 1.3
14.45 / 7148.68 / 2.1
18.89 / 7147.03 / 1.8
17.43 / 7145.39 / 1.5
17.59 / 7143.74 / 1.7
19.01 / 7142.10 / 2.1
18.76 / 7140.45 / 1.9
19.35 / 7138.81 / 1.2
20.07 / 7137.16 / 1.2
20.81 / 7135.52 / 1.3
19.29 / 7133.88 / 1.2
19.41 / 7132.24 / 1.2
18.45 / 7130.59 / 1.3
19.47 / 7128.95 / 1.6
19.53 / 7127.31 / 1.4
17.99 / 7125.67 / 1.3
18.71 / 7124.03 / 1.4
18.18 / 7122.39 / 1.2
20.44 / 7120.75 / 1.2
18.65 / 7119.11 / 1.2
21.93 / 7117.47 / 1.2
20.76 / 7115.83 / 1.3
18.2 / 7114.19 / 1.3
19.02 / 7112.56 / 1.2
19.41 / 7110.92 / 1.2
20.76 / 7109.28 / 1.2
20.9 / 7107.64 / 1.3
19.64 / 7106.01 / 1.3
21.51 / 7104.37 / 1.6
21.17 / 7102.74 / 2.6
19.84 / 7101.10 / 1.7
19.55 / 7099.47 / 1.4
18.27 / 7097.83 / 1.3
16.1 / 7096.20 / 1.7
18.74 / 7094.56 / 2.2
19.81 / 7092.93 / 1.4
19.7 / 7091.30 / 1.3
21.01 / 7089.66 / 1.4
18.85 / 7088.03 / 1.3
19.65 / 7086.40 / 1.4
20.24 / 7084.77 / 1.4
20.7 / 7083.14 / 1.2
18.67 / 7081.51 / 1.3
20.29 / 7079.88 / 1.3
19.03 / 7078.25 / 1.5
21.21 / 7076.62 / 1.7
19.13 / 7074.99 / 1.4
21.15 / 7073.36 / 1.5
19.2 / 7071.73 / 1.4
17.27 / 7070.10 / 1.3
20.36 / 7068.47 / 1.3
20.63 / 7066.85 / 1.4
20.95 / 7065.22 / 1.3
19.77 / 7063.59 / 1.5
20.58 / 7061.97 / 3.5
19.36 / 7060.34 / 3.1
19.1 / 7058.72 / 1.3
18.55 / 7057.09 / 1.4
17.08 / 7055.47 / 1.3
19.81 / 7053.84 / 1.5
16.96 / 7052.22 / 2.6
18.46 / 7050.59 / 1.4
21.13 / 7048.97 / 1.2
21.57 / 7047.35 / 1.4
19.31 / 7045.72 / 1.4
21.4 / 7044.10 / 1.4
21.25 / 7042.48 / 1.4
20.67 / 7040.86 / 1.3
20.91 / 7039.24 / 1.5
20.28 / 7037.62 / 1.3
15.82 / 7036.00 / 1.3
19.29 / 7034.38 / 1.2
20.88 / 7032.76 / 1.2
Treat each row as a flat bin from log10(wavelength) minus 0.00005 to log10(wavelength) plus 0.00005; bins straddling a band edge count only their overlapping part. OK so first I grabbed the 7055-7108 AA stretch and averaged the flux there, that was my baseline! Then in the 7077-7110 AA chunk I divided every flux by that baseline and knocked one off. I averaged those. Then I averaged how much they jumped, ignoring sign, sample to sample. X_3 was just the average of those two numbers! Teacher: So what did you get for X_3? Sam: 0.033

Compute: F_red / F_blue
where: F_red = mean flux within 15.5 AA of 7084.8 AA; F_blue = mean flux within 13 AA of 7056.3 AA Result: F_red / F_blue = 0.99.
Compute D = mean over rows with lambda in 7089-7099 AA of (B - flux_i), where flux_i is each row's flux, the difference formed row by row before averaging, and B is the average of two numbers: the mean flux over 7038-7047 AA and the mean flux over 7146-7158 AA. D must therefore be 1.0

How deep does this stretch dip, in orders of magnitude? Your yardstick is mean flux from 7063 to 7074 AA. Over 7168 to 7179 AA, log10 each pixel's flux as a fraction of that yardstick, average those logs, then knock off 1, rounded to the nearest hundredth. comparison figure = -1.00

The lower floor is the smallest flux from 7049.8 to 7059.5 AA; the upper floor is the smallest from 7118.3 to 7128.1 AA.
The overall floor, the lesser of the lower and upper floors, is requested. 17.0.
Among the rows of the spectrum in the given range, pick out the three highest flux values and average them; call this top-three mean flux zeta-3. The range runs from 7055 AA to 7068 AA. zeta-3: 20.7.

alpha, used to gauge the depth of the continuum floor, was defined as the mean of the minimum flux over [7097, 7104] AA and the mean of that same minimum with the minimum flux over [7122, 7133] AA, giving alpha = 18.2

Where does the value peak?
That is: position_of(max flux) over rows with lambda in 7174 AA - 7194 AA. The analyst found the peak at 7176.71 AA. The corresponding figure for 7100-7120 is 7117.47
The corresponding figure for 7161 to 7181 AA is 7170.11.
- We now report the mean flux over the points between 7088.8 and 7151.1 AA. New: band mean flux 19.3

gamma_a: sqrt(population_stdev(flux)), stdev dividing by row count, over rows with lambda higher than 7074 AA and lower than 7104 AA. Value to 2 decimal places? 1.10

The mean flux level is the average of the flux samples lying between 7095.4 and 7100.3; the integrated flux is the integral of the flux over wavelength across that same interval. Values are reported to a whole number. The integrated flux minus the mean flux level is 70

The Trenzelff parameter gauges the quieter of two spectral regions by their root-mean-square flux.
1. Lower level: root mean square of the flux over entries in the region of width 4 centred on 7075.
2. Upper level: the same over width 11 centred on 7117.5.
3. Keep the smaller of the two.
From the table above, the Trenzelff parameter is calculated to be 19.6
